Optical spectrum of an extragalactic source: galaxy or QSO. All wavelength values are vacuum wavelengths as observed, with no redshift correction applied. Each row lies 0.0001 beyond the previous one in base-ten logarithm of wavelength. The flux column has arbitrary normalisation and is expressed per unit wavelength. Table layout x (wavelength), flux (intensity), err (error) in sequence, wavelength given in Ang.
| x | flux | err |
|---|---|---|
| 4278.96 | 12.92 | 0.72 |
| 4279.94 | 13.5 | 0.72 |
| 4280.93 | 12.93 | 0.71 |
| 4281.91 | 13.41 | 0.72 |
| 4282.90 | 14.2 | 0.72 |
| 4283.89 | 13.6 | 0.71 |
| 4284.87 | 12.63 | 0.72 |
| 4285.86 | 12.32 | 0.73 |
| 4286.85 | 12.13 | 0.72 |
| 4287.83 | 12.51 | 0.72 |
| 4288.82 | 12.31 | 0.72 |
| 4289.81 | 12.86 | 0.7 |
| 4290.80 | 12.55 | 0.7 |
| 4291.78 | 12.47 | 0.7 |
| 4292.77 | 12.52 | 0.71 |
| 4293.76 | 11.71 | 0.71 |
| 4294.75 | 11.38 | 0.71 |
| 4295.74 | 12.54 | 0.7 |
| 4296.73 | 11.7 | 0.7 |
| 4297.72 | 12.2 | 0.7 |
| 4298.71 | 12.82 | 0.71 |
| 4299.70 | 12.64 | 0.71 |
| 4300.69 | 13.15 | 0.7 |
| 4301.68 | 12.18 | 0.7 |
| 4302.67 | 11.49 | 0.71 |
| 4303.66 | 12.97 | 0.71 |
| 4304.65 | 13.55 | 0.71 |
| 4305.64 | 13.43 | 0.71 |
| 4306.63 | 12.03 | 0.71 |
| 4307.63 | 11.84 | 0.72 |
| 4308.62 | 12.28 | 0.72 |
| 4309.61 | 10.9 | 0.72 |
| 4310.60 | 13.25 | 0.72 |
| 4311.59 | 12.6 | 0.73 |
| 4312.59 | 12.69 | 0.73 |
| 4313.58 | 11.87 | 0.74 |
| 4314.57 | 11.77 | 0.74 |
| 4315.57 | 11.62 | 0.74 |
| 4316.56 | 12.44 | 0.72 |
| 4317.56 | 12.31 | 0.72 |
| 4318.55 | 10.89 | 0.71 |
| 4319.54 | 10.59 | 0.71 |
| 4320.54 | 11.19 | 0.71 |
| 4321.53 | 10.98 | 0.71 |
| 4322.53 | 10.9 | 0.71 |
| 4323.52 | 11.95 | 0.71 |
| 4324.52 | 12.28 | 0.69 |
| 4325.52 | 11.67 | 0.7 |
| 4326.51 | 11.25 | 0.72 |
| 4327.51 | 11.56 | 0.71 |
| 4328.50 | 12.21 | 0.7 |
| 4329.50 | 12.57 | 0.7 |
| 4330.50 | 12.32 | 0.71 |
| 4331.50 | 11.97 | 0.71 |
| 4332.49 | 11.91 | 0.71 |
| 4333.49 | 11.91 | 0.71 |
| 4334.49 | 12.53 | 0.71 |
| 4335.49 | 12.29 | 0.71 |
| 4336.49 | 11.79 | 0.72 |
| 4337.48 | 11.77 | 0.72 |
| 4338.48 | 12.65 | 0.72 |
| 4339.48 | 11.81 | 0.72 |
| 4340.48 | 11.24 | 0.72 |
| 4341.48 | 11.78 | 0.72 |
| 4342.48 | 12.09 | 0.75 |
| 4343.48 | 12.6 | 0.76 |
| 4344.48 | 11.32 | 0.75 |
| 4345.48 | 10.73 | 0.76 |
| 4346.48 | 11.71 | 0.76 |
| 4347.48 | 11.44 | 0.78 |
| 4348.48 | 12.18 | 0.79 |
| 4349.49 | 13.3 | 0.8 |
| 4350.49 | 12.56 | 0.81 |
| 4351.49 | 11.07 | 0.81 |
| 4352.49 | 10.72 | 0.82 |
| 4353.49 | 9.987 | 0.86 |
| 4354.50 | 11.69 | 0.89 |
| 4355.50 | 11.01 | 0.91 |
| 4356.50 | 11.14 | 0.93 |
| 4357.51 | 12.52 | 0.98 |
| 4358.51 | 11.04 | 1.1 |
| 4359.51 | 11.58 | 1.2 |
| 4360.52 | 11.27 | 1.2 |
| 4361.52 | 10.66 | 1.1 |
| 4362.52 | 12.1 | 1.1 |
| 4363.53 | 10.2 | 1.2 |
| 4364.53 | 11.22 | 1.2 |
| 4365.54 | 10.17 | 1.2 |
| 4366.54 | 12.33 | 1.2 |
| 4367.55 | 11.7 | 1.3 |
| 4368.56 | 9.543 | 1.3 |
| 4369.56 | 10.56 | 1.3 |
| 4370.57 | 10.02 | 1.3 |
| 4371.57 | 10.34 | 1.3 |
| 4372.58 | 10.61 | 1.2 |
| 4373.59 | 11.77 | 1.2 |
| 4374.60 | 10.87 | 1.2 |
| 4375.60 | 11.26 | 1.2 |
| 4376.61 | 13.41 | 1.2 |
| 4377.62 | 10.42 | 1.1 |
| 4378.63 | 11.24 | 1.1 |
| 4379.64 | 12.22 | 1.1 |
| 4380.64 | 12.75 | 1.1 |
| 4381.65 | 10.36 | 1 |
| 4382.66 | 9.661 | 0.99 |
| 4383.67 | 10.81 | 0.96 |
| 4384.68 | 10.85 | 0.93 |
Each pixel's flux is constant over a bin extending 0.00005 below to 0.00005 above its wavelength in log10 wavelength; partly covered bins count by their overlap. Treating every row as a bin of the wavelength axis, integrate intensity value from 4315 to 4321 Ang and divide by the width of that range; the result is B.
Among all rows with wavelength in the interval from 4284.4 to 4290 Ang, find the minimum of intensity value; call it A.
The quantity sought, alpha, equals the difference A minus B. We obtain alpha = 0.63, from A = 12.13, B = 11.5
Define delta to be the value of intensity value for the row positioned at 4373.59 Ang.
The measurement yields 11.77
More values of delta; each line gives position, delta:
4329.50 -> 12.57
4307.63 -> 11.84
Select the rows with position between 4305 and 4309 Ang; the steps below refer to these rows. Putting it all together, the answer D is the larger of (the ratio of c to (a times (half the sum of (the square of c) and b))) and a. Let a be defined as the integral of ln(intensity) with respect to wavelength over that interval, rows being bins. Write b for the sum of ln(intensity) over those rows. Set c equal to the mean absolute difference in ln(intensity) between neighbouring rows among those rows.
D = 10.1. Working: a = 10.1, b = 10.1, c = 0.05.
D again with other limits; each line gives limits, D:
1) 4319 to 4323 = 9.6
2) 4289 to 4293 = 10.1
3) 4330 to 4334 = 9.9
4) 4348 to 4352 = 10.0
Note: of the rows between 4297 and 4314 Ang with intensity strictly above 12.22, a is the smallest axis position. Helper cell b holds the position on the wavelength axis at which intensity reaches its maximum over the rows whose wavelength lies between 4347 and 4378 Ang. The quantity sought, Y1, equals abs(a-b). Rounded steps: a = 4298.71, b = 4376.61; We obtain 77.9 Ang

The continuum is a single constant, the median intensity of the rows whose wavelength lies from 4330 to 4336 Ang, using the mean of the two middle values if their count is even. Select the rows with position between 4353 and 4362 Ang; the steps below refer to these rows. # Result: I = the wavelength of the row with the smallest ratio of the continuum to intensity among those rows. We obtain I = 4357.51 Ang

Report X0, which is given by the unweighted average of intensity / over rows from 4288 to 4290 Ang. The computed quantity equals 12.6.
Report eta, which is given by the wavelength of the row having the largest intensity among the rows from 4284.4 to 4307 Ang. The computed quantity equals 4304.65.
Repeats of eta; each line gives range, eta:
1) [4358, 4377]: 4376.61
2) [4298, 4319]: 4304.65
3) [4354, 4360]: 4357.51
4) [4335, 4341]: 4338.48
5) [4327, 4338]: 4329.50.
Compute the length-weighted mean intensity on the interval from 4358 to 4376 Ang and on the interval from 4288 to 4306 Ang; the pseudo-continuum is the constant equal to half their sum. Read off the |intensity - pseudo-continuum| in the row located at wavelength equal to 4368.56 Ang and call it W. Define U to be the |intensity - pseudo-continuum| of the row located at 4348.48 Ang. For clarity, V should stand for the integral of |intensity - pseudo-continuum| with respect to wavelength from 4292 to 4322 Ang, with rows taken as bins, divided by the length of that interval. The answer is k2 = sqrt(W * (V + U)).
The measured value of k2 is 1.6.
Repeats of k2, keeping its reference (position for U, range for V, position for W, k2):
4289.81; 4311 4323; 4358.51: 1.1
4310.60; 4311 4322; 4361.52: 1.5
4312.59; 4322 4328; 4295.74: 1.1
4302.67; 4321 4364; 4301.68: 0.6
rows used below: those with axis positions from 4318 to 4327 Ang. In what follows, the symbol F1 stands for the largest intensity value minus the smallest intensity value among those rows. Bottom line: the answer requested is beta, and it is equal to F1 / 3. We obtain 0.6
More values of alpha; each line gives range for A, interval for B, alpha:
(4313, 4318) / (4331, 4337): -0.46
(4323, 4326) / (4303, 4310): -0.76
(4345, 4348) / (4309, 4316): -1.38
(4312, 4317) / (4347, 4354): 0.02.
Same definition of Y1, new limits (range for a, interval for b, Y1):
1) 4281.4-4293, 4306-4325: 28.7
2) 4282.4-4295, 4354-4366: 74.6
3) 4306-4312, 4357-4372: 48.9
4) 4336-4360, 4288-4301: 37.8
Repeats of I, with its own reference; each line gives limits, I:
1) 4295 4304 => 4300.69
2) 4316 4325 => 4316.56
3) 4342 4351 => 4349.49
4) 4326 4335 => 4329.50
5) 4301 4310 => 4304.65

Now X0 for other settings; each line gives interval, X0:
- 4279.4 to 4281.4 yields 13.2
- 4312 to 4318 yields 12.1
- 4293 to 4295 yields 11.5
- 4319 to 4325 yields 11.3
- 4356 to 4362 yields 11.4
